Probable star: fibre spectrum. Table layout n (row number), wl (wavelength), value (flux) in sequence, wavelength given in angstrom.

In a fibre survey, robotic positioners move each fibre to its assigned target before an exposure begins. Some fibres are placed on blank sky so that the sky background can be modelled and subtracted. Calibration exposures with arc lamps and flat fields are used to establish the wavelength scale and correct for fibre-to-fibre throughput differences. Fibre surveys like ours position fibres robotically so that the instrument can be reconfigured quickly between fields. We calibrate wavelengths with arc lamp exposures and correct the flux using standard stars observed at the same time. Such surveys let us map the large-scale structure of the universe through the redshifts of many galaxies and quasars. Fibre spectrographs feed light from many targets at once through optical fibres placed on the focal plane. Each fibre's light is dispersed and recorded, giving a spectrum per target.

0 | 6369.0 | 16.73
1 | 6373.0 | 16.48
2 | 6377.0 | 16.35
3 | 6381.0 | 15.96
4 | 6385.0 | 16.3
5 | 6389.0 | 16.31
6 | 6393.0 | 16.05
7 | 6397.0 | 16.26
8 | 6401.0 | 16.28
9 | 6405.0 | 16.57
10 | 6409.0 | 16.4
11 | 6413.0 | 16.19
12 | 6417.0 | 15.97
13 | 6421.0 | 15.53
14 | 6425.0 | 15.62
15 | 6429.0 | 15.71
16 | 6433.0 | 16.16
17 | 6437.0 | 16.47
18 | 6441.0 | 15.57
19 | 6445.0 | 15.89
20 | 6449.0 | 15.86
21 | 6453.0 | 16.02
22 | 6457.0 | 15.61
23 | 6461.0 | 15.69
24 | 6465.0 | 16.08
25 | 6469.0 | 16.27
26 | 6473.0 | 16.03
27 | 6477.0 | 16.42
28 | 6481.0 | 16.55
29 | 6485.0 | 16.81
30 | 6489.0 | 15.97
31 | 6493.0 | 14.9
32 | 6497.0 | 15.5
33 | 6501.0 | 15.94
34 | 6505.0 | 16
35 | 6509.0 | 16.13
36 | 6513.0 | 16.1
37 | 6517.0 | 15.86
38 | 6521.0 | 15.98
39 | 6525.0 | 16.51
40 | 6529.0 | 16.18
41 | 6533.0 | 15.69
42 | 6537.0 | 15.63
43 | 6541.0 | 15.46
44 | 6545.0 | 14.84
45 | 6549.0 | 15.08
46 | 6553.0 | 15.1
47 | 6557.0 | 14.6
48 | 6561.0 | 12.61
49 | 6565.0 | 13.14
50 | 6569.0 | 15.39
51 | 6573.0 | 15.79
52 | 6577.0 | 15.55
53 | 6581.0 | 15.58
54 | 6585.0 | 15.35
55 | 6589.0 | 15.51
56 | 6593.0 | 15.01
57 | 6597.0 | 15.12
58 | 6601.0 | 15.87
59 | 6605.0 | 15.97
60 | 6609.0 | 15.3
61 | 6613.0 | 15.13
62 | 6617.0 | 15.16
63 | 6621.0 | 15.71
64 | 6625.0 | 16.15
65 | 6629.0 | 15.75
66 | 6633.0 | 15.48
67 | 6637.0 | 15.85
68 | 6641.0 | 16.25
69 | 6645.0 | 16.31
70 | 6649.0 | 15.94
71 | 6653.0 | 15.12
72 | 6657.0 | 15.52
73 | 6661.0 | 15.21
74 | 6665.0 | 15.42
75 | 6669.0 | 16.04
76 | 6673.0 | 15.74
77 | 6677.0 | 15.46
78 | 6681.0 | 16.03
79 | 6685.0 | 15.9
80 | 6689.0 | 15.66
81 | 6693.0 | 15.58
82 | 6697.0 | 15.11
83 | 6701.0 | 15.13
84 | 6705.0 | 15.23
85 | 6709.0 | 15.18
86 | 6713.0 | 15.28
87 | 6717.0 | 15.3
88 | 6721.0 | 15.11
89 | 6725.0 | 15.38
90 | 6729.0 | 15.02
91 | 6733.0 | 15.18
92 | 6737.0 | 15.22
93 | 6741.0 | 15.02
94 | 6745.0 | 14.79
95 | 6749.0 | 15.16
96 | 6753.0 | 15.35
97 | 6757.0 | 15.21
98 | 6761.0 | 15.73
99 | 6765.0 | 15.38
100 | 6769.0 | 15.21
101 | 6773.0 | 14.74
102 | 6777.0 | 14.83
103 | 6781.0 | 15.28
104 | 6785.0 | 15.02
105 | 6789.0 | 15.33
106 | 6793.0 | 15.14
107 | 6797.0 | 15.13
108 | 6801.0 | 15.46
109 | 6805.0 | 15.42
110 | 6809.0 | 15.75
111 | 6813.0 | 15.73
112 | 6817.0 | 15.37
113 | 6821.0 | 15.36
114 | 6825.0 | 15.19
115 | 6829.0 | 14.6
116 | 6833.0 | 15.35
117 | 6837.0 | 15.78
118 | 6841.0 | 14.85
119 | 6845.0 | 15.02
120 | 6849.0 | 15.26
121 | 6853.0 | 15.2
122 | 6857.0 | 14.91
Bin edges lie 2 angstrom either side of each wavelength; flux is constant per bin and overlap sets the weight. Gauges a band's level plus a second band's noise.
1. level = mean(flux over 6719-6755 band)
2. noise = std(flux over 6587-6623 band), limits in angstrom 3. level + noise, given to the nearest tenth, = 15.5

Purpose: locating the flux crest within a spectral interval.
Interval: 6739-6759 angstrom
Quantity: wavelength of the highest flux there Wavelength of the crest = 6753.0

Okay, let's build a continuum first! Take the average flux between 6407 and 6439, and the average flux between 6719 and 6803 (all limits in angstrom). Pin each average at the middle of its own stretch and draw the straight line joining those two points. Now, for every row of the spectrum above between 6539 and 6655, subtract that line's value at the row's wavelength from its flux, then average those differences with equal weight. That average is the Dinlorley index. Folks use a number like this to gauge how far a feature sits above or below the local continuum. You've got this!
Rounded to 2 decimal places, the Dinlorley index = -0.26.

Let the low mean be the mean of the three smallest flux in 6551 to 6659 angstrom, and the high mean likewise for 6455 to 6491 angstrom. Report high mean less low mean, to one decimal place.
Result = 2.3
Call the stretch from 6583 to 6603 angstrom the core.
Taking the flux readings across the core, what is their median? 15.35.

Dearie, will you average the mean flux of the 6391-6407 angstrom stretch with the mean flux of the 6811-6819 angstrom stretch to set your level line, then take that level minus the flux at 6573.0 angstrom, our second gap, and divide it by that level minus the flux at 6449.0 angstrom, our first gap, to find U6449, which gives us 2.17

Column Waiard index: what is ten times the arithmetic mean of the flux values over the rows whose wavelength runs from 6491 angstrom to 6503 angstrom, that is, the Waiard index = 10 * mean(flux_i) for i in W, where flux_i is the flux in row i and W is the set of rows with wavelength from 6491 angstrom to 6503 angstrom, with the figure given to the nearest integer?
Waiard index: 154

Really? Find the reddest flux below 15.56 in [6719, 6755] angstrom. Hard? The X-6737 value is 6753.0 angstrom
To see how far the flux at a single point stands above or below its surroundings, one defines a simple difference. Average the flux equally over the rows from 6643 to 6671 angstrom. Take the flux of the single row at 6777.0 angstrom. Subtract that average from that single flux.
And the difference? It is -0.8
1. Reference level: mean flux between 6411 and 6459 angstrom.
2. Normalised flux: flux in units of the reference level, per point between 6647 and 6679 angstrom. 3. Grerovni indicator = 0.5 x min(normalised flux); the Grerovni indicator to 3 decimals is 0.476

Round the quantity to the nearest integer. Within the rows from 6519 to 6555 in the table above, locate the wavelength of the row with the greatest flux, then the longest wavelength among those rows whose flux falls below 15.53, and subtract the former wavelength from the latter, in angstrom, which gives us 28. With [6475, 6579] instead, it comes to 84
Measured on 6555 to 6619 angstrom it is 12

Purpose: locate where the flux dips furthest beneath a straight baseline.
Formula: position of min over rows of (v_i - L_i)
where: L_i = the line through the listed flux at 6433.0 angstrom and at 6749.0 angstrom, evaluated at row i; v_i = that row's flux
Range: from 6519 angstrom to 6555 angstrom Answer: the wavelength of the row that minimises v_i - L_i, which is 6545.0 angstrom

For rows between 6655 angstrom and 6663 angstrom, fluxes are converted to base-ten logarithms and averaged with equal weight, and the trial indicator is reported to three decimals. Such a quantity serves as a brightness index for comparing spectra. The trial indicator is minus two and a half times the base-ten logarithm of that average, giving -0.186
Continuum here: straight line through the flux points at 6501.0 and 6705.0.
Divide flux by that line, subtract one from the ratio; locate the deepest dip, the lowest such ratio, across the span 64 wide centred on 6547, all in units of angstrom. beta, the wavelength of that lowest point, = 6561.0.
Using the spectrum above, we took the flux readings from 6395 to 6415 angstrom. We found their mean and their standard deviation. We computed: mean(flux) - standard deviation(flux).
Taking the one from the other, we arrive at 16.2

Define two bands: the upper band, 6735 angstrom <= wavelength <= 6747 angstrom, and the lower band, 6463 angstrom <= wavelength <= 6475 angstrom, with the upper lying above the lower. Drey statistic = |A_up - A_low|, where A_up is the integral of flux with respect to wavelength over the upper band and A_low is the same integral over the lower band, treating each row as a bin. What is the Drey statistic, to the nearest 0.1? 13.4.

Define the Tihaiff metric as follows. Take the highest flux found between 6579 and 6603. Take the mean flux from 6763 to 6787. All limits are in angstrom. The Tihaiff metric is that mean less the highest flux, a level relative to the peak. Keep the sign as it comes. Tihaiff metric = -0.79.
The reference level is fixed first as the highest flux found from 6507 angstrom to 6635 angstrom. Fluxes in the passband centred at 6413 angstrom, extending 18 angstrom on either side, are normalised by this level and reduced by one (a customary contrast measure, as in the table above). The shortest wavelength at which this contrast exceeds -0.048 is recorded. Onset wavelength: 6397.0 angstrom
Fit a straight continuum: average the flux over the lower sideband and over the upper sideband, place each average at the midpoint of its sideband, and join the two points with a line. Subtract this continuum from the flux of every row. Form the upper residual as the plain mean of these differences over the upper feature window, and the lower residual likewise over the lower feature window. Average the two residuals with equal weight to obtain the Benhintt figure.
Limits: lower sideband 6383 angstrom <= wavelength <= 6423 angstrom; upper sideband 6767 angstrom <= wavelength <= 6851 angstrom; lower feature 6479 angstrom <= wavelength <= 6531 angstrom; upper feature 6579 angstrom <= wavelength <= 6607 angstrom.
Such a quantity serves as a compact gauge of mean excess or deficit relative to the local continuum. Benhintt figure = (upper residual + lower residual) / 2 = -0.08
